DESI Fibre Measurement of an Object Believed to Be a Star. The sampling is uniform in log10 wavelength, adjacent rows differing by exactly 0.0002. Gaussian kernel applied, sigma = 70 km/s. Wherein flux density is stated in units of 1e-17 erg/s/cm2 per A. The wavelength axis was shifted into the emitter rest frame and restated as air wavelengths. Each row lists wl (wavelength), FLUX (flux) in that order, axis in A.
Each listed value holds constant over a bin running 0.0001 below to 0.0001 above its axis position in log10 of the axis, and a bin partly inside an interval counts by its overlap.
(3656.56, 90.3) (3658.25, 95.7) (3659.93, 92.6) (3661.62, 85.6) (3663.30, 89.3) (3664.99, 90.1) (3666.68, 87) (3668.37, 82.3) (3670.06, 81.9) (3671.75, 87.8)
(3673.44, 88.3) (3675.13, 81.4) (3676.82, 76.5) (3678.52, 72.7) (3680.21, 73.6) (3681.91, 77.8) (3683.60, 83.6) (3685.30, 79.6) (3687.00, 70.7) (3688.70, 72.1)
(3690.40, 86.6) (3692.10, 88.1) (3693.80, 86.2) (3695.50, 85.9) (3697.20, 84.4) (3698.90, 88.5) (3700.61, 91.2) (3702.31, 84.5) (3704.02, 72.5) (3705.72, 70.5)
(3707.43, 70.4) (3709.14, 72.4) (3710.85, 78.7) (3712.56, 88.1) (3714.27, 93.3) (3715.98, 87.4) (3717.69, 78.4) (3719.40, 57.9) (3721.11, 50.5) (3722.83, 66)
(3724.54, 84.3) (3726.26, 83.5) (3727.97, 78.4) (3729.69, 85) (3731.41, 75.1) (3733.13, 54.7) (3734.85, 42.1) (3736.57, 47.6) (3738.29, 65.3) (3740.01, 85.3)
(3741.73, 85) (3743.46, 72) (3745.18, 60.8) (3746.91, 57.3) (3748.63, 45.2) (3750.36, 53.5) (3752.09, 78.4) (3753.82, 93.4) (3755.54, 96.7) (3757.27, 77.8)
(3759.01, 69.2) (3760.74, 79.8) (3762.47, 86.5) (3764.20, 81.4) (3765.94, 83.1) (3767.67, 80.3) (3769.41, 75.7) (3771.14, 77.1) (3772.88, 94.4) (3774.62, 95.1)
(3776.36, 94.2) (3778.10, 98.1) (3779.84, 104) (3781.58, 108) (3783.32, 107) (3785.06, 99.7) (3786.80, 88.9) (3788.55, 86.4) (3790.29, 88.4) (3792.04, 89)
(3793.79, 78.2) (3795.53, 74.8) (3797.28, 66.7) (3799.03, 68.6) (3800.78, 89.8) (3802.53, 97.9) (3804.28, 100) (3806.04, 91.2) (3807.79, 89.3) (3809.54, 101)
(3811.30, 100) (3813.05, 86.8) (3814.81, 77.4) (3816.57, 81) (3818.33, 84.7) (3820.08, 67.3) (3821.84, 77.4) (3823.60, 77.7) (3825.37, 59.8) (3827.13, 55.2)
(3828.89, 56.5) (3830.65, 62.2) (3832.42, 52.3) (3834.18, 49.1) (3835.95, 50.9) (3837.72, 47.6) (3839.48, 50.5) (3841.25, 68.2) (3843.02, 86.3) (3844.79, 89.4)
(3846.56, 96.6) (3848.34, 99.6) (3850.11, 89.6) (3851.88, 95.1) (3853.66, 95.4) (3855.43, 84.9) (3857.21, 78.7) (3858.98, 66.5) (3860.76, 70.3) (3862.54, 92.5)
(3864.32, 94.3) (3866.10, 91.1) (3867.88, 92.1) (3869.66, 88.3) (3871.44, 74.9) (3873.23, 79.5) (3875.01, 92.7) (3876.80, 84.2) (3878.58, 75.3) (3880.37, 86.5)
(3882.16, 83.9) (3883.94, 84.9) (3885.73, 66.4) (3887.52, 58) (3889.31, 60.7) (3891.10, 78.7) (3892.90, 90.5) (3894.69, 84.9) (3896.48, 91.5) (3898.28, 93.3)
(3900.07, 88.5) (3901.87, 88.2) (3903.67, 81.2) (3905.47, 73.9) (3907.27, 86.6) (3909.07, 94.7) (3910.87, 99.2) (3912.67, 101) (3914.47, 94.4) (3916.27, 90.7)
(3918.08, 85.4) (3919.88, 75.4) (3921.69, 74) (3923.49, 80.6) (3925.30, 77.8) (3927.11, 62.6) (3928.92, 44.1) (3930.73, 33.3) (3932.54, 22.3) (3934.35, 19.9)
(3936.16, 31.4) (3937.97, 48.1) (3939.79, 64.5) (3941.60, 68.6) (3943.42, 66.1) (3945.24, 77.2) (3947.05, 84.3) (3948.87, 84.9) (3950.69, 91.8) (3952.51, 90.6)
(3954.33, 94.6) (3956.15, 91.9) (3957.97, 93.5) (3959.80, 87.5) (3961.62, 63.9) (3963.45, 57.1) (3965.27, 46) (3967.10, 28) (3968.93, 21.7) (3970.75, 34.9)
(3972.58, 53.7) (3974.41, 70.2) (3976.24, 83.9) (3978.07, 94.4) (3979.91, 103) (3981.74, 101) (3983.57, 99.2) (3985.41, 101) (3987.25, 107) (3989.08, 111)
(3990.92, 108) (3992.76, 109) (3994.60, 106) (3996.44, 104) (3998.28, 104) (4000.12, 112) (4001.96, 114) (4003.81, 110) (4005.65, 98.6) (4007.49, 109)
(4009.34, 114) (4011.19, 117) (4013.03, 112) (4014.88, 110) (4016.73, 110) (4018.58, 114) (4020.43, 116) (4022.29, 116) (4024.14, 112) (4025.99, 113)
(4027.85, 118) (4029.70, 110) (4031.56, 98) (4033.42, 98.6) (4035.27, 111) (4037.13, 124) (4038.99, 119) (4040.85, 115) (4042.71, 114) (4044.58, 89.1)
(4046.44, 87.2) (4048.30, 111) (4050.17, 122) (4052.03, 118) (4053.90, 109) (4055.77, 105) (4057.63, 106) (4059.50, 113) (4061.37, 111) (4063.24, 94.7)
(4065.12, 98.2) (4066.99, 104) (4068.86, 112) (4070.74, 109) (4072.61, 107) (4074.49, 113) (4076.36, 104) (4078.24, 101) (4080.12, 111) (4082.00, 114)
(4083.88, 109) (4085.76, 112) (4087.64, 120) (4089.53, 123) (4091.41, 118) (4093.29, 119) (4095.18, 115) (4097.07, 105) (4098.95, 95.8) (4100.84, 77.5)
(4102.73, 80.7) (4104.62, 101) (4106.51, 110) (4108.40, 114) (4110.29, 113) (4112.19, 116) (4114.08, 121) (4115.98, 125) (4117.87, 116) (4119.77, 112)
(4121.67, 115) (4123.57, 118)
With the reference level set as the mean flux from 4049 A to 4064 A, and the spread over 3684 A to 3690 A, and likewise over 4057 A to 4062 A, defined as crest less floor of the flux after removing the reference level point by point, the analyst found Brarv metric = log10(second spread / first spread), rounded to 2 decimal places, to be -0.10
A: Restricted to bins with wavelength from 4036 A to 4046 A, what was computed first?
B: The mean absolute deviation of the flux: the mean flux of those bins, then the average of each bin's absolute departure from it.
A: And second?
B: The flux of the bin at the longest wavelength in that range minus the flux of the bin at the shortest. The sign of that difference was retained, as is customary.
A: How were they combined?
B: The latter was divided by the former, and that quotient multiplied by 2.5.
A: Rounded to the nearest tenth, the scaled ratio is -9.4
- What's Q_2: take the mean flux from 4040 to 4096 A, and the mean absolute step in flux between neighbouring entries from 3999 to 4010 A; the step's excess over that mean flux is -103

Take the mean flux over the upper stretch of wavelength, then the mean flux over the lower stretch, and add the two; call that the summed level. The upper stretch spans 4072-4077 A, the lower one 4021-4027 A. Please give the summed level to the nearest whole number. 222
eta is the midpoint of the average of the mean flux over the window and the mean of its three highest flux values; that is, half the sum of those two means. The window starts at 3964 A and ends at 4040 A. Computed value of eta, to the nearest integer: 109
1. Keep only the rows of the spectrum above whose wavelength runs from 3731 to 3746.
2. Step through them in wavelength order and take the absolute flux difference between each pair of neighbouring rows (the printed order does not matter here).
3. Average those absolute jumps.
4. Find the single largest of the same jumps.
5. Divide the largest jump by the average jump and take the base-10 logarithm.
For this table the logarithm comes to 0.210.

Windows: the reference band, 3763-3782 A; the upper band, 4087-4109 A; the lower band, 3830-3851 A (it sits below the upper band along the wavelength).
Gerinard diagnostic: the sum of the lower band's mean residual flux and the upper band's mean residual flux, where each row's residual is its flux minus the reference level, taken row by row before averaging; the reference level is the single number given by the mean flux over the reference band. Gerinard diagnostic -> -3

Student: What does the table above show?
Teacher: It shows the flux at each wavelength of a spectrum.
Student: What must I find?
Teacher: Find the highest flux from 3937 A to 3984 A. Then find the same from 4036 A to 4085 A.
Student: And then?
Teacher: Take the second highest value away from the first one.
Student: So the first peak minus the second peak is -21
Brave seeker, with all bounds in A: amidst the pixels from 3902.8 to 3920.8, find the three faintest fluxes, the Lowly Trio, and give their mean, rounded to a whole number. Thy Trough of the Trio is 77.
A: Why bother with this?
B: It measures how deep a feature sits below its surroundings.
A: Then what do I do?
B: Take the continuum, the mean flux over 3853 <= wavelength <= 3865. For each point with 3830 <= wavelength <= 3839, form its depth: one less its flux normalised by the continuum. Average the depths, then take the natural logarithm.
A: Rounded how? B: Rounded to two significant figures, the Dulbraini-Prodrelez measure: -1.0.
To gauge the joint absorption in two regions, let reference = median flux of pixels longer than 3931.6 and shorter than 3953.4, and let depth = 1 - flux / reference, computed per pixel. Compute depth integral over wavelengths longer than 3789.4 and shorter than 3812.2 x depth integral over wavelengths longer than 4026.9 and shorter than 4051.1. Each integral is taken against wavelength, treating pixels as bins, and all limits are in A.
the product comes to 101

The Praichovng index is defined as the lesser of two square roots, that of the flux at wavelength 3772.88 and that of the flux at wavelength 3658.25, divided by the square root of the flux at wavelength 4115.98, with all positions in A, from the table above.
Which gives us 0.87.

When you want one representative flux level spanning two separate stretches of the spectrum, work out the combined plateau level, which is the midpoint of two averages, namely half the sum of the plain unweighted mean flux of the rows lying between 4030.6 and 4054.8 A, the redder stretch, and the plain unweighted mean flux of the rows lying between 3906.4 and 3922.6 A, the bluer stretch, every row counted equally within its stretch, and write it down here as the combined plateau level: 99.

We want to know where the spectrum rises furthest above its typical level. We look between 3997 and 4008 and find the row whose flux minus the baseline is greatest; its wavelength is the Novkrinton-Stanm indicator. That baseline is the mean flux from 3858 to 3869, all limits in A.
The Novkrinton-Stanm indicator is 4001.96 A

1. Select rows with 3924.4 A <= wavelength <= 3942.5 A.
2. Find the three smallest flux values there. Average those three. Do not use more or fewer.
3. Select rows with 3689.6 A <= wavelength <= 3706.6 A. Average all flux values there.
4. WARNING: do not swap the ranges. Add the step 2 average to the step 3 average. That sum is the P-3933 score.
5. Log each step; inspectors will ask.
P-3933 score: 108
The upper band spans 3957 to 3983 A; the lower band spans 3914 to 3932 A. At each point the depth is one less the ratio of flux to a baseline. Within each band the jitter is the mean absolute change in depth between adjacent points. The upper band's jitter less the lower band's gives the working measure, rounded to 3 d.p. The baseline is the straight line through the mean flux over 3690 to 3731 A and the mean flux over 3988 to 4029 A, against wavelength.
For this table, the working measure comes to 0.030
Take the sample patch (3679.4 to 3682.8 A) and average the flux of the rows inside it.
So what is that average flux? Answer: 76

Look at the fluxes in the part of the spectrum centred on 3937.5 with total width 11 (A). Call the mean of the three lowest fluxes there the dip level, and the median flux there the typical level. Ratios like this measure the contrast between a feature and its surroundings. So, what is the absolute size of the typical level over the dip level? 1.62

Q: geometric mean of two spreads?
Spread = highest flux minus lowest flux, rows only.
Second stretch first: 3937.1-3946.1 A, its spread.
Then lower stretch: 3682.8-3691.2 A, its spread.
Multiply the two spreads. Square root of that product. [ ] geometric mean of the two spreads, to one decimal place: 21.5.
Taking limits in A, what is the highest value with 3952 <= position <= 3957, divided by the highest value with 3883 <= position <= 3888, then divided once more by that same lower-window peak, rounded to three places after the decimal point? 0.013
